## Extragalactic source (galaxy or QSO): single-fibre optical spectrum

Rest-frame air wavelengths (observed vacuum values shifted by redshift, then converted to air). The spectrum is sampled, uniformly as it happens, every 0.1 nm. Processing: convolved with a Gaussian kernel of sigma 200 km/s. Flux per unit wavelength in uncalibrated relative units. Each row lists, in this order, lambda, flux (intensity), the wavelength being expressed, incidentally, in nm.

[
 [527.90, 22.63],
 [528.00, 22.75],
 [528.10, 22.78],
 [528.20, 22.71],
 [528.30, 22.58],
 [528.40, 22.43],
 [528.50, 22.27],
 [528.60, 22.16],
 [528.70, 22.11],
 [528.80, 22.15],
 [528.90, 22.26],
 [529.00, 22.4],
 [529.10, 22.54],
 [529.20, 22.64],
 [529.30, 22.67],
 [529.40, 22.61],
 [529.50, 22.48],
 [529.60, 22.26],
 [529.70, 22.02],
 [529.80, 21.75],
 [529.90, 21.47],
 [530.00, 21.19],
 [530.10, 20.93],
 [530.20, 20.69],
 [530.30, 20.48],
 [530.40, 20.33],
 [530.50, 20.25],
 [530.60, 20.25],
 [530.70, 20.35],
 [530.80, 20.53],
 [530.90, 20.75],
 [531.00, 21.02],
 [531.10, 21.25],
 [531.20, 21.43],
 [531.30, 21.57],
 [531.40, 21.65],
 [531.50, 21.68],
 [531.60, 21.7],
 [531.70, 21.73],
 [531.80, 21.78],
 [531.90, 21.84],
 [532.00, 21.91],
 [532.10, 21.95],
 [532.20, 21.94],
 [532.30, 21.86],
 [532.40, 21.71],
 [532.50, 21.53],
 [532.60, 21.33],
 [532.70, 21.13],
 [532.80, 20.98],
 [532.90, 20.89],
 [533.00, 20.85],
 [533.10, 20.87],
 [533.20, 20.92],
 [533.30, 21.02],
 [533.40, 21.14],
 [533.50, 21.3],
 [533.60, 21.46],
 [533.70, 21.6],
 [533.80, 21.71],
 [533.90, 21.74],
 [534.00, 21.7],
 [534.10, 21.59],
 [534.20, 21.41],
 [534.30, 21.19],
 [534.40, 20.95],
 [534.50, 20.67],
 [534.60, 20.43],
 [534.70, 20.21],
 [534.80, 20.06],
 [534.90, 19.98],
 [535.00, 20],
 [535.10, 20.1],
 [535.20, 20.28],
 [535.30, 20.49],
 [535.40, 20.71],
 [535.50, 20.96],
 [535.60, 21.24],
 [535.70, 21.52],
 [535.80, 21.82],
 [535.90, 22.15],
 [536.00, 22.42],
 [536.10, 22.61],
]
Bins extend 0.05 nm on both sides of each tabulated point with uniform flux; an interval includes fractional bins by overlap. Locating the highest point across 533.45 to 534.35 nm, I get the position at 533.90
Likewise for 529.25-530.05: 529.30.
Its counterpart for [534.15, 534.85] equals 534.20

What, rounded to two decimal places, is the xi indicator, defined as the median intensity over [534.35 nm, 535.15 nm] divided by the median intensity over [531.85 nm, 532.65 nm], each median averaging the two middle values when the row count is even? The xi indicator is 0.92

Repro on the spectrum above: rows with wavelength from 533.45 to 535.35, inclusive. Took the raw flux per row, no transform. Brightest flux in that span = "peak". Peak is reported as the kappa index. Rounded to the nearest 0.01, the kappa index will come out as 21.74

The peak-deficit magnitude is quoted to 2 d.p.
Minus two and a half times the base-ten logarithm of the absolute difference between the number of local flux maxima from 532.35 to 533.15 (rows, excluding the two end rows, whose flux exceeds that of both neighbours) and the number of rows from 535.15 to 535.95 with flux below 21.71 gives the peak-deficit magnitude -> -1.95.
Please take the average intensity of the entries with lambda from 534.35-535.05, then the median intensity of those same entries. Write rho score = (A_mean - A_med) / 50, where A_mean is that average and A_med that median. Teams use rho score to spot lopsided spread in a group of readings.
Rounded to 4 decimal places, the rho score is 0.0024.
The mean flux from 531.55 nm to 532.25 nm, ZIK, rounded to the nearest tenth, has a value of 21.8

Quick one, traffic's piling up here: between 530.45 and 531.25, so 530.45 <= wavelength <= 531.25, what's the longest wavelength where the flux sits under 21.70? 531.20 nm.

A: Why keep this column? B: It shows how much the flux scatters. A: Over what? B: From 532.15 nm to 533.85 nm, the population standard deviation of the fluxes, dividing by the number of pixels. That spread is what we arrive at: 0.4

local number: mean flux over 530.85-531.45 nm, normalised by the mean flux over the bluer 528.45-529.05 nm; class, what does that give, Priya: 0.96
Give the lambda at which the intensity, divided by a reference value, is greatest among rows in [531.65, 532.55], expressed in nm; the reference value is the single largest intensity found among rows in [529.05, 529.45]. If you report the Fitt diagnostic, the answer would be 532.10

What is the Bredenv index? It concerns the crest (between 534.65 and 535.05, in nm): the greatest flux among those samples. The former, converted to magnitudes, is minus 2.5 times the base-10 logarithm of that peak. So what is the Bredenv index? -3.26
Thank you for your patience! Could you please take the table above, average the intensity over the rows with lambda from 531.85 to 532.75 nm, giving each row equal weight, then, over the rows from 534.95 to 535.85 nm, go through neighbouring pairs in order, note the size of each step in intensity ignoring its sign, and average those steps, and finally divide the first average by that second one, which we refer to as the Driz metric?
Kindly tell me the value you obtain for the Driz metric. 95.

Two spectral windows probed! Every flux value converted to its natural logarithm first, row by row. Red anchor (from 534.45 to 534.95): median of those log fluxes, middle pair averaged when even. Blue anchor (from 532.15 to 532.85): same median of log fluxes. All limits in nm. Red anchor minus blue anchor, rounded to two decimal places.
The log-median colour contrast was -0.06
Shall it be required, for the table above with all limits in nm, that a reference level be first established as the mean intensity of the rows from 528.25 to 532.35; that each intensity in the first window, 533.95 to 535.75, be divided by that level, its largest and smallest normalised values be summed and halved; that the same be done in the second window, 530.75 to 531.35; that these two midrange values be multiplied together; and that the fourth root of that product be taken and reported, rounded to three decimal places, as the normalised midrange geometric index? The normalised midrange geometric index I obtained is 0.983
